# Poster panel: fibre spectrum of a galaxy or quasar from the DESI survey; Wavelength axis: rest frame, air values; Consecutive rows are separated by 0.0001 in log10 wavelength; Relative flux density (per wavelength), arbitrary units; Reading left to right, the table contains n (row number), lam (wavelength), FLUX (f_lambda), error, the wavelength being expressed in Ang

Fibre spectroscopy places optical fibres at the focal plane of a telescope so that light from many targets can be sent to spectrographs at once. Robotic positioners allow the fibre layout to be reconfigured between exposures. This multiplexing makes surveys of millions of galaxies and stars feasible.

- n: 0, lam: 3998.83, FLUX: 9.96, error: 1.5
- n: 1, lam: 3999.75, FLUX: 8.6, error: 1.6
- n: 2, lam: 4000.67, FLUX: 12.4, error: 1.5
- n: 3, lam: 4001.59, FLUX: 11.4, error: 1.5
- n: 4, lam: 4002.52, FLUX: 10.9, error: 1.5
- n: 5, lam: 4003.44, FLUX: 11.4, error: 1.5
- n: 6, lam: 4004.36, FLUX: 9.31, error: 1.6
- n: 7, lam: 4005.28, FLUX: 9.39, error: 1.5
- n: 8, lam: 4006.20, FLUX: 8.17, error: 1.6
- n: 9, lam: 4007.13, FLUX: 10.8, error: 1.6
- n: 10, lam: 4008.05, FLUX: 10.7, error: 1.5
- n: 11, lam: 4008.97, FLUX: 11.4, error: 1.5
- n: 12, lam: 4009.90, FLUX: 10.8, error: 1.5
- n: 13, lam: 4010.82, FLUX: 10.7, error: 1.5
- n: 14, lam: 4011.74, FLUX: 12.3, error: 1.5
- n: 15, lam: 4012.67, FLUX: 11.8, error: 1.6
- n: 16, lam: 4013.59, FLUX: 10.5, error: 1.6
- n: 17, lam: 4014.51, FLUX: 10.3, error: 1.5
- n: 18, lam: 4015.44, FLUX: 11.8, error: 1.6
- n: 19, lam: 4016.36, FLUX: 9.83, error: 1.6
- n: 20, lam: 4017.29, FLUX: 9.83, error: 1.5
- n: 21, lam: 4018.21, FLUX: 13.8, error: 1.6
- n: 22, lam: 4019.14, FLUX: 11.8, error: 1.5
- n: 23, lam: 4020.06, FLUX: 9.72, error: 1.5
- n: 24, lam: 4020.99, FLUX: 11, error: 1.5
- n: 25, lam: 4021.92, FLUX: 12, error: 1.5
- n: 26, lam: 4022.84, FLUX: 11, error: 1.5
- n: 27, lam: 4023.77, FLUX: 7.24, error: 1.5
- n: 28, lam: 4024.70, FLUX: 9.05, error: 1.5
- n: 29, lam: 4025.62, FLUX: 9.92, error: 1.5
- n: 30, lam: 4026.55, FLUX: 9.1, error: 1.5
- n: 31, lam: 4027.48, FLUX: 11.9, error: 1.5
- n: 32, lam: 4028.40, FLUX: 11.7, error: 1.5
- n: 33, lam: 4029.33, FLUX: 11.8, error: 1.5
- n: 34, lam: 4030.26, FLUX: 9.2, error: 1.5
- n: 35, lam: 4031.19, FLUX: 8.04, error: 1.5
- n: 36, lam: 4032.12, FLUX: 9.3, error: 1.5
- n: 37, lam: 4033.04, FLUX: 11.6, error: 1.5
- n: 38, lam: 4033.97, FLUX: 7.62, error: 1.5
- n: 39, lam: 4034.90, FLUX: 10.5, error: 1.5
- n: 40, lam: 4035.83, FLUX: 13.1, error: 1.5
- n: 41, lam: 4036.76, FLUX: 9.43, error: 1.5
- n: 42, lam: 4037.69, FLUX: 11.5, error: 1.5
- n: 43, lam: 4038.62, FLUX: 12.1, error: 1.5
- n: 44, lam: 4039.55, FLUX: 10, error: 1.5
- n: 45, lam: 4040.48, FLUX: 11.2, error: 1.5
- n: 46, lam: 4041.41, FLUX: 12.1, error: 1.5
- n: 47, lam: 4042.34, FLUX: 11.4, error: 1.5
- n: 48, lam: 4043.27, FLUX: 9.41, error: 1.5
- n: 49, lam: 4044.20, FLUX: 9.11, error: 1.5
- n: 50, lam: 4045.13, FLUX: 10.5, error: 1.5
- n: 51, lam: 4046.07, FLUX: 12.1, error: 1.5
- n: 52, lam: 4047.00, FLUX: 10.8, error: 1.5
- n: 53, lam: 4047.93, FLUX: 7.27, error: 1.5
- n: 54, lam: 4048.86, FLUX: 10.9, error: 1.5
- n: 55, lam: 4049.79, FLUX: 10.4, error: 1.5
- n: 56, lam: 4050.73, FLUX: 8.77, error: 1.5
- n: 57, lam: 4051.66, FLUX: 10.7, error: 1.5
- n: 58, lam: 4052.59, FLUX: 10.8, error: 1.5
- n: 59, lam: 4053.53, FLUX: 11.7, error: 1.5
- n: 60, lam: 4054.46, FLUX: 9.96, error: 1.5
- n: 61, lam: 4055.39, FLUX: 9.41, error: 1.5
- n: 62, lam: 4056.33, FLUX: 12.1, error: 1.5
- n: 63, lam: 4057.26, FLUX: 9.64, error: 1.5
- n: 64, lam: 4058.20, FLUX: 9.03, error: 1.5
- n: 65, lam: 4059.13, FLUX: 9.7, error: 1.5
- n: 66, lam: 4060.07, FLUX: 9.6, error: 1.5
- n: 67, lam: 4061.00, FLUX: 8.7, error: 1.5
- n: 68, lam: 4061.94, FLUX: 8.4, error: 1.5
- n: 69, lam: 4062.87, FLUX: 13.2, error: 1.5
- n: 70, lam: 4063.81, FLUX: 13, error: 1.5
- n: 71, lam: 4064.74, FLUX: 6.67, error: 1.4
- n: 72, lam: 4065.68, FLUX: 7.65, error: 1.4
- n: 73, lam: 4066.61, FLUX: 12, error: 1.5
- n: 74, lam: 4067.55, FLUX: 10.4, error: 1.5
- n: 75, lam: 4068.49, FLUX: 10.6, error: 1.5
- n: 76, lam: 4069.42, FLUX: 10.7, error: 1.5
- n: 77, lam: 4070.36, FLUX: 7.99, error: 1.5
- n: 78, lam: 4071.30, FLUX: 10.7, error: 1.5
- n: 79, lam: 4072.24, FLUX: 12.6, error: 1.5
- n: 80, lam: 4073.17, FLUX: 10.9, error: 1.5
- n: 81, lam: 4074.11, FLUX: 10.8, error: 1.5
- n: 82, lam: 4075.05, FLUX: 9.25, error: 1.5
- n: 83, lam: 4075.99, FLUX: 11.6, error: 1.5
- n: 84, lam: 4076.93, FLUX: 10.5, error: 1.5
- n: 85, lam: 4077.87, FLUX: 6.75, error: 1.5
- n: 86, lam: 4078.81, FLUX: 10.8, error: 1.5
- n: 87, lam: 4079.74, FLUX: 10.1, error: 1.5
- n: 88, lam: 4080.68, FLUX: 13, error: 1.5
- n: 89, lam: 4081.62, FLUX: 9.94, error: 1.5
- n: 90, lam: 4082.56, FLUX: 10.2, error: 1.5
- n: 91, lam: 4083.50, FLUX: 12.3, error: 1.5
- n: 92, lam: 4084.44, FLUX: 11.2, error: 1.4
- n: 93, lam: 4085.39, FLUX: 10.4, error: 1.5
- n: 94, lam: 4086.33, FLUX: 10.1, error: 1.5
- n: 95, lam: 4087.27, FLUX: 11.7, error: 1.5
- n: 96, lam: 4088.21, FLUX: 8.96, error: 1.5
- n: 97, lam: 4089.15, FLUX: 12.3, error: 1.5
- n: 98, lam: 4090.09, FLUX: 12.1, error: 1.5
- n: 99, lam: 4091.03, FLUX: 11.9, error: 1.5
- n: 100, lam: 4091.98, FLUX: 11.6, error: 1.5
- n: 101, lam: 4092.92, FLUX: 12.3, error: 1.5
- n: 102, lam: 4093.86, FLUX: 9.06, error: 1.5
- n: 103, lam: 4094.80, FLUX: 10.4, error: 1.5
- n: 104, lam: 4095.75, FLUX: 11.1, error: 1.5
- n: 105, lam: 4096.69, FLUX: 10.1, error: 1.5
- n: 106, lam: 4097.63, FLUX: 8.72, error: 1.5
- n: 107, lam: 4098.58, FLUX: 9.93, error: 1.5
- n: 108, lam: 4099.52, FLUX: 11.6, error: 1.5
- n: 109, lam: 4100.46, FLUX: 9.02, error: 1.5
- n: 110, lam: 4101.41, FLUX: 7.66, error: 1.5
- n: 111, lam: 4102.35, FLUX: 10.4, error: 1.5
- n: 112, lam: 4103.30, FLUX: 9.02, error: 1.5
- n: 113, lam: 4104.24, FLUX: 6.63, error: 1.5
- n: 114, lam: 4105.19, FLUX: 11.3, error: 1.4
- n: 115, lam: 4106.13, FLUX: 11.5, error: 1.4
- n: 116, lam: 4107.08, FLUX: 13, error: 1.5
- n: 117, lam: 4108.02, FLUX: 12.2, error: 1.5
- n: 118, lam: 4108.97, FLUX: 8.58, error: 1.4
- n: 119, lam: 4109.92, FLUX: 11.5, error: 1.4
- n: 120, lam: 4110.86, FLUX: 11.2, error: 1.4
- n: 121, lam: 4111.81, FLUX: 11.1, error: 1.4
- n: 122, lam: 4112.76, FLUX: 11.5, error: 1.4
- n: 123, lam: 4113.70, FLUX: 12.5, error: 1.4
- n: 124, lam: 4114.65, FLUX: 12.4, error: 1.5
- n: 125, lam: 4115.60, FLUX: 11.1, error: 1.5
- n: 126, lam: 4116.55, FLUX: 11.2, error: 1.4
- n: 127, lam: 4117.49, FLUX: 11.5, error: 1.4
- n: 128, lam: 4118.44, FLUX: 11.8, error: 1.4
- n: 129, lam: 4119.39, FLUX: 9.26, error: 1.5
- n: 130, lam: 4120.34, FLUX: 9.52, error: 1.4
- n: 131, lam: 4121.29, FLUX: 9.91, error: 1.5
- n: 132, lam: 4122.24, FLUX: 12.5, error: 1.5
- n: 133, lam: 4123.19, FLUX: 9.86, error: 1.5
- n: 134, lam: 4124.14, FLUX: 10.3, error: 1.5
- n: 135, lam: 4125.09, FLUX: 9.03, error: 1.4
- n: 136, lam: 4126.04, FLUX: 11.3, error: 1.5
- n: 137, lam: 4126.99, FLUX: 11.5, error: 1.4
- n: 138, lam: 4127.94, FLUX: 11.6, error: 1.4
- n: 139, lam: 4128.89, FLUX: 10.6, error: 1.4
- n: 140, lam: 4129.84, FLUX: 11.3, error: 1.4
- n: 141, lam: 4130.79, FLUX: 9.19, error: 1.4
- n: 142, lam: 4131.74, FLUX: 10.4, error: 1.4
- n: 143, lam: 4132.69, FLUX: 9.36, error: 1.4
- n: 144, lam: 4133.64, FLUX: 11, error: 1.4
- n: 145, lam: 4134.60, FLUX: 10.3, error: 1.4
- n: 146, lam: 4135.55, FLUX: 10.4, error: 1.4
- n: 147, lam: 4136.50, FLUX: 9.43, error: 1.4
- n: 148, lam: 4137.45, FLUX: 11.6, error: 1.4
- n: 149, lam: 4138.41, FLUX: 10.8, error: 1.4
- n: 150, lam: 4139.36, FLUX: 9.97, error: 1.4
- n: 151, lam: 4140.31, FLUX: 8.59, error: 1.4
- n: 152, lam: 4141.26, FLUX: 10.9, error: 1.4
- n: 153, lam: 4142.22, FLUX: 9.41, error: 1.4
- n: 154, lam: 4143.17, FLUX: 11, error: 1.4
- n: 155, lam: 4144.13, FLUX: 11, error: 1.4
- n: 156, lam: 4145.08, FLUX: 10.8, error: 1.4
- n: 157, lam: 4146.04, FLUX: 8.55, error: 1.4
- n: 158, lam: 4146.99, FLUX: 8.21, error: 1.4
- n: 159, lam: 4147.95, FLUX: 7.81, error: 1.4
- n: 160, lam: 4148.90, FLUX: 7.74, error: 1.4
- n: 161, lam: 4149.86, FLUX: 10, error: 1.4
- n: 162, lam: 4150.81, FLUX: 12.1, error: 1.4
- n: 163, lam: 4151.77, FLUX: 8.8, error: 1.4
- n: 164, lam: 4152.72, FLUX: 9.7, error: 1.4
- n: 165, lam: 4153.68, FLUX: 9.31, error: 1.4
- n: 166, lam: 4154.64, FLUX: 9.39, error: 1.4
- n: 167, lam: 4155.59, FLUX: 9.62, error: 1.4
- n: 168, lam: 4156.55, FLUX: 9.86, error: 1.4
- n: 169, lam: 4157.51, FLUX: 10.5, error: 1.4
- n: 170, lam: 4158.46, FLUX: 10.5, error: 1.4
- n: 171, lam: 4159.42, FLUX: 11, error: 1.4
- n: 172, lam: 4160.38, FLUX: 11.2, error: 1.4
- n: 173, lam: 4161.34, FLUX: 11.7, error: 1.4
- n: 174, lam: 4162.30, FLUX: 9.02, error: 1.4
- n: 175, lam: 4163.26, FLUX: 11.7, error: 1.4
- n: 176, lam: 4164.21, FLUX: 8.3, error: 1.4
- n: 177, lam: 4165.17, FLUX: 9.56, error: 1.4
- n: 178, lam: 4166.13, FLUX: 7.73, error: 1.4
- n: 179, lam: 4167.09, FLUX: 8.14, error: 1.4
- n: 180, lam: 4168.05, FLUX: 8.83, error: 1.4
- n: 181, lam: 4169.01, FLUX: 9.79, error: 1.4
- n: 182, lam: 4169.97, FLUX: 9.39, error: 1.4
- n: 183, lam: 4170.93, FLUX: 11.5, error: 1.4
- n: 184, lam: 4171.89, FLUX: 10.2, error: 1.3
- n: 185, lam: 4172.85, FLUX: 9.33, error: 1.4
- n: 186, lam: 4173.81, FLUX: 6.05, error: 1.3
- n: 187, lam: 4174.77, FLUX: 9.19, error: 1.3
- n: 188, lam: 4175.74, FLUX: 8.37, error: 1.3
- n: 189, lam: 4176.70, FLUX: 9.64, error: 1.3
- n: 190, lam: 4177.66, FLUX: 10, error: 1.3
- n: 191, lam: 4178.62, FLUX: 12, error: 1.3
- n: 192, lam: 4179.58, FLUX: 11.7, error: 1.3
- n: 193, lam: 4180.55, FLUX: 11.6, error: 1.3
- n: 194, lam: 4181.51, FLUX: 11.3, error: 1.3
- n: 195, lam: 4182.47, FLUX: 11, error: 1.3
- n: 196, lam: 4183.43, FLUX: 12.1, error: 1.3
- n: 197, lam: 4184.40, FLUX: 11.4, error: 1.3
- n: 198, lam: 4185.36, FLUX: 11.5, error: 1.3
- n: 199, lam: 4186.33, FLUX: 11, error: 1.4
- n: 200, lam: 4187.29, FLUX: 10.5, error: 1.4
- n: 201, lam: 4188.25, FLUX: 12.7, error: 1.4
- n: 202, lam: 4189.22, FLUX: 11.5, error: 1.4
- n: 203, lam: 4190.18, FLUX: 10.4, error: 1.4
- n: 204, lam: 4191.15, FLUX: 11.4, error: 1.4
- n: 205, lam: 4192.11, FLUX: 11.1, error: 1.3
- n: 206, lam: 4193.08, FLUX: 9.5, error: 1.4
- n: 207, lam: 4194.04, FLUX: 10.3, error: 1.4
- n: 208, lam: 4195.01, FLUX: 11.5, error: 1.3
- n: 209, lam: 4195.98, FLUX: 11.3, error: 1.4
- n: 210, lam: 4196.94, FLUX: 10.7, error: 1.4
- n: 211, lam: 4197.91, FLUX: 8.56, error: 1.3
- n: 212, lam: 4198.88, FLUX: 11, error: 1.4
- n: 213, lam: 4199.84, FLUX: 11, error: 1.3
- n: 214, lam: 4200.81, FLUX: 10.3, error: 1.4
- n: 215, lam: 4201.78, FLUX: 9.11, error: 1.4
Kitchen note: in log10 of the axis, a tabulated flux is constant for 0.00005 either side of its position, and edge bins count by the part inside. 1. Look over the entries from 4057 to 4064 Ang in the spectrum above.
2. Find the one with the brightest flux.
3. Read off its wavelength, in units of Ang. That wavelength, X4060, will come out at 4062.87 Ang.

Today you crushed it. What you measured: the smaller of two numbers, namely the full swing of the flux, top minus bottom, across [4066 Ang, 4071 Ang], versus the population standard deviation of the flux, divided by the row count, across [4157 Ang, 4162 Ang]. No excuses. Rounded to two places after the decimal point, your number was 0.45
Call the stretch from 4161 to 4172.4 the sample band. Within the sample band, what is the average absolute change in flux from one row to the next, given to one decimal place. 1.6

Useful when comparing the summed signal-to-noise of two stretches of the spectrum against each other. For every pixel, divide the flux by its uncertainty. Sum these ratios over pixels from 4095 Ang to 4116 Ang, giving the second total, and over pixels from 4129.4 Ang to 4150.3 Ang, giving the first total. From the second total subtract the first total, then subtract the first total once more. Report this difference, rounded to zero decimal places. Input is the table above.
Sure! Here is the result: -152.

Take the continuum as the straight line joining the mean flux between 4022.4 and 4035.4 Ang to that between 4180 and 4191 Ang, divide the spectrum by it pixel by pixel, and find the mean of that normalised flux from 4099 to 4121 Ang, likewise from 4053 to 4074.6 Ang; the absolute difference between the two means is 0.001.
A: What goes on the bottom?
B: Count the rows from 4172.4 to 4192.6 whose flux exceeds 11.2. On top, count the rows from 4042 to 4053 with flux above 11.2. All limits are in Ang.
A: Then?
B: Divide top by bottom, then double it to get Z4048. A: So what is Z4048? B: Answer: 0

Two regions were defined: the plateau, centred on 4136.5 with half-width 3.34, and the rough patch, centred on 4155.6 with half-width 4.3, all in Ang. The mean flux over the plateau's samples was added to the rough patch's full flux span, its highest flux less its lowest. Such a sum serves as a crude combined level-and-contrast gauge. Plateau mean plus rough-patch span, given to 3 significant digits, 12.7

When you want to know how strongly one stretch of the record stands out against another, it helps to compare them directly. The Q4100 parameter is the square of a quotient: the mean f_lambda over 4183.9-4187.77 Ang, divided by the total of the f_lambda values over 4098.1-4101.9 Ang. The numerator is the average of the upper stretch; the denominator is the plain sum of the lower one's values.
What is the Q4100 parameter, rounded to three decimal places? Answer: 0.084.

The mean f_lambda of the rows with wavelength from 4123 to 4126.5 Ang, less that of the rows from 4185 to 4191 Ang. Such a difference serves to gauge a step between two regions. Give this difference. -1.1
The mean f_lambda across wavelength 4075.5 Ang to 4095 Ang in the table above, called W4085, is 10.8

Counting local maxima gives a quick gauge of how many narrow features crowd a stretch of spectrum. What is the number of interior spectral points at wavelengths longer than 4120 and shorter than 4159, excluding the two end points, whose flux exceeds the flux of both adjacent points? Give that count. 11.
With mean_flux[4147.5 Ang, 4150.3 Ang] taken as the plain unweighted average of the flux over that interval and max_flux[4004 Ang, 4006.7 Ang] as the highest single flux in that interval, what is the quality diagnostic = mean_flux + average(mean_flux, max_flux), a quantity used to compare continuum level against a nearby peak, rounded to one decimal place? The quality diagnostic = 17.5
